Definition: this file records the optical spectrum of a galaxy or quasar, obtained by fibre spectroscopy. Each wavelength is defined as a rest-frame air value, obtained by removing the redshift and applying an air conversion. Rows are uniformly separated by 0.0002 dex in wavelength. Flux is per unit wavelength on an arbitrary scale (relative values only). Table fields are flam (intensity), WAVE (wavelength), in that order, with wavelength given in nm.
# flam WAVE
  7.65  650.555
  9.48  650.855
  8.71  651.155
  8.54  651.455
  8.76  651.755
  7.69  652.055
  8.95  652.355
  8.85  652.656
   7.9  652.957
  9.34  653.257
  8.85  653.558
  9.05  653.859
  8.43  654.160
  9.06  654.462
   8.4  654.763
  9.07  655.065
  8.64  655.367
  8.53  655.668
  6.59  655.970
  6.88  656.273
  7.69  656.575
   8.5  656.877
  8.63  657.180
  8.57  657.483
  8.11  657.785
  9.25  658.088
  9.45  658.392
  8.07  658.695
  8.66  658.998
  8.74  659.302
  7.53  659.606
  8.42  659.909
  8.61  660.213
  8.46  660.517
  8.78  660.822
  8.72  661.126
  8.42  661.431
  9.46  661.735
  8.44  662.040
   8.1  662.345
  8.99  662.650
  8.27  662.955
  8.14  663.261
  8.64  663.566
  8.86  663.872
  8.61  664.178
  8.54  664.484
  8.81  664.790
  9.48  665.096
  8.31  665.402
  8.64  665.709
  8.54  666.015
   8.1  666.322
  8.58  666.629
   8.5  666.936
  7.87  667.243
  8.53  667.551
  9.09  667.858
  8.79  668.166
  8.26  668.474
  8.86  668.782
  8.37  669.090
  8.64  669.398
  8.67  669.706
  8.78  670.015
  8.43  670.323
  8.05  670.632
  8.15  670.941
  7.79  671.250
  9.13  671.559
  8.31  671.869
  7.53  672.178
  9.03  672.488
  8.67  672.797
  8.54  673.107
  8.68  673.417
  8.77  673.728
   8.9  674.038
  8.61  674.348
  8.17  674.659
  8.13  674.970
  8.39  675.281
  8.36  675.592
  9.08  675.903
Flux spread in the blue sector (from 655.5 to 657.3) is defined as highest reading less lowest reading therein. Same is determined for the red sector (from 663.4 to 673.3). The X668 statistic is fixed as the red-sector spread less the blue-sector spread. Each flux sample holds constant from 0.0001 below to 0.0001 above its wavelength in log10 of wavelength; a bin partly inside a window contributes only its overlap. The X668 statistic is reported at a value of -0.1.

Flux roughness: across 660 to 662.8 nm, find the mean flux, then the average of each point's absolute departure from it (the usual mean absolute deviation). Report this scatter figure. 0.29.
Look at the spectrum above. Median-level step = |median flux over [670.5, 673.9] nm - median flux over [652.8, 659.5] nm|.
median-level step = 0.060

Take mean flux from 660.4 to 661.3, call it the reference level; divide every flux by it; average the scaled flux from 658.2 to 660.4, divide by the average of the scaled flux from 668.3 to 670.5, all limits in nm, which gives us 0.99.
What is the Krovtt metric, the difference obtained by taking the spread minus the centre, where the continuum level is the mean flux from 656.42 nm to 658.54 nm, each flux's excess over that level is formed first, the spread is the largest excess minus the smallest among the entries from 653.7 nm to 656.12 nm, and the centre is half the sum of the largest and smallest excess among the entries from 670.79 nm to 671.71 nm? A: 2.6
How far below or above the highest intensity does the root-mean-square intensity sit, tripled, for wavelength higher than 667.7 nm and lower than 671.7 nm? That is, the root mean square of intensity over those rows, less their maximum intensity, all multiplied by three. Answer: -1.75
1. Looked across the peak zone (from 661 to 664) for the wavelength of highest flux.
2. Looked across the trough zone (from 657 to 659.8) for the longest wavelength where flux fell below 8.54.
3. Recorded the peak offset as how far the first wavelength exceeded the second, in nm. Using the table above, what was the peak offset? 2.13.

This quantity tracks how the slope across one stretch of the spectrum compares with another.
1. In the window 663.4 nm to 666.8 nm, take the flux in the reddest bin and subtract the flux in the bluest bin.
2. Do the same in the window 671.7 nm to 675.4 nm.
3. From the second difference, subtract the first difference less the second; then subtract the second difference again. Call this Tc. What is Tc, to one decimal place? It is 0.1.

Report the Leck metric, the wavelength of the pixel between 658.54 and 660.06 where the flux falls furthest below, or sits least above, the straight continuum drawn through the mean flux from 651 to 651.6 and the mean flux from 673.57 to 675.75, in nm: 659.606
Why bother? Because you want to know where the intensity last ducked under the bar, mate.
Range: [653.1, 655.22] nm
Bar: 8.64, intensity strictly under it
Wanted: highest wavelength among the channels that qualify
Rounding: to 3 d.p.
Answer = 654.763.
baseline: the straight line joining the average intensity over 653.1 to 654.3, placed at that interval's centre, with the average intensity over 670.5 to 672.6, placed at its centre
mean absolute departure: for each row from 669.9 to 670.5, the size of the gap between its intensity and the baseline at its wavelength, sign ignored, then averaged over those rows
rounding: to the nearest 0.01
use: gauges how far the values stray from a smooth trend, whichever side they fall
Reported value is 0.27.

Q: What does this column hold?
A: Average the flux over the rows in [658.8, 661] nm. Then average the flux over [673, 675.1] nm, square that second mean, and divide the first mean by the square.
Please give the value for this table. 0.116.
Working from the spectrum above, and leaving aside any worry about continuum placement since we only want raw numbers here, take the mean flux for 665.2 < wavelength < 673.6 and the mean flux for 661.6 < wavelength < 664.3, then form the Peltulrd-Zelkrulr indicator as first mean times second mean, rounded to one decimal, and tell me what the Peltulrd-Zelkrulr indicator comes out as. 73.0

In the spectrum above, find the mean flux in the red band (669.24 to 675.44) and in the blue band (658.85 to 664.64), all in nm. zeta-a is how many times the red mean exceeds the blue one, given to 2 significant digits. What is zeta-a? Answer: 0.99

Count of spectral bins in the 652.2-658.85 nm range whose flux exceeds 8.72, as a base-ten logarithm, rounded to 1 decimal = 1.0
